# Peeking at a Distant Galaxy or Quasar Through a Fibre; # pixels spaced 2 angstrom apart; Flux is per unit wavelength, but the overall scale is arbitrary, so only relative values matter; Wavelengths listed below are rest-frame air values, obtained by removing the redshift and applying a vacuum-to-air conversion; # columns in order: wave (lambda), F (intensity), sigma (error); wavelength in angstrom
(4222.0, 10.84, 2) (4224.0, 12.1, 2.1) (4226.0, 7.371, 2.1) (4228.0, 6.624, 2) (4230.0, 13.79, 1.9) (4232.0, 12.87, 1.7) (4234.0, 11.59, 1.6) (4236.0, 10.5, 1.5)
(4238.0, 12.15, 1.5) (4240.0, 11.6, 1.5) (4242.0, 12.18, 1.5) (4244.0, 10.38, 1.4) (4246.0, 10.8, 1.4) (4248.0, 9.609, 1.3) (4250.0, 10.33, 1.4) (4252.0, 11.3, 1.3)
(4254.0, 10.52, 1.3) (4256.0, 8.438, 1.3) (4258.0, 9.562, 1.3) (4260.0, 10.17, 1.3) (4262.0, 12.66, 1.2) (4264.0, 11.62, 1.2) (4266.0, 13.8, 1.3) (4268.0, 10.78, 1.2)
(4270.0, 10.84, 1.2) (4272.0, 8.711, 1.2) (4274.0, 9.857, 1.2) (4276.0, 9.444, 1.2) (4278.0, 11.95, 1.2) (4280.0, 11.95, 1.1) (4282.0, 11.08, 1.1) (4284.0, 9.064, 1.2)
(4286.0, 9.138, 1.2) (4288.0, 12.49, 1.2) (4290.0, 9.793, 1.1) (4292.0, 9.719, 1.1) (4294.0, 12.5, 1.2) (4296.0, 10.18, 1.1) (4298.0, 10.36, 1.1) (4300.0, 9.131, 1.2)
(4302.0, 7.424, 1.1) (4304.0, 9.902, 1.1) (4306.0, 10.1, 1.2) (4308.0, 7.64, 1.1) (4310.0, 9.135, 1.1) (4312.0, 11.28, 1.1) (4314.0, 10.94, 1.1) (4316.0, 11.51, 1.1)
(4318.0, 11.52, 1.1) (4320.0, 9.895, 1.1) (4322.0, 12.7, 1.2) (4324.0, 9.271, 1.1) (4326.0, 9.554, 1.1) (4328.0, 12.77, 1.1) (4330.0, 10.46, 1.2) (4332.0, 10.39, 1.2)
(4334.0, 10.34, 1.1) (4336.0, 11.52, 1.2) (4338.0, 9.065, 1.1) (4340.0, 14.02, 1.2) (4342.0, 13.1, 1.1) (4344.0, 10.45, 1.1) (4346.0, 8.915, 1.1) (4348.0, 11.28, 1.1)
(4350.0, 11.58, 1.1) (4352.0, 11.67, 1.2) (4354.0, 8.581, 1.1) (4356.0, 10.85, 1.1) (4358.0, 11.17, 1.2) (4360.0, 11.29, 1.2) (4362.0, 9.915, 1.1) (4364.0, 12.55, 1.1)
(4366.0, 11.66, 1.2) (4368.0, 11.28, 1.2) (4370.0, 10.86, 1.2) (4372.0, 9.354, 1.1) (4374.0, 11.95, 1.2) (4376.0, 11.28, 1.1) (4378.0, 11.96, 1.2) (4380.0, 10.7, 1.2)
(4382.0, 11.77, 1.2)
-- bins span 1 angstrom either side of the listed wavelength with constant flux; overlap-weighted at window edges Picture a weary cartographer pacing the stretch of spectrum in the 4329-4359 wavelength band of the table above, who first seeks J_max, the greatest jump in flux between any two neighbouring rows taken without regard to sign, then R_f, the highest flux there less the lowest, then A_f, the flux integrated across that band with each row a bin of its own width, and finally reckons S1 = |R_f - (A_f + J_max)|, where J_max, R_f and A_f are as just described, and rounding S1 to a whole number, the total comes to 326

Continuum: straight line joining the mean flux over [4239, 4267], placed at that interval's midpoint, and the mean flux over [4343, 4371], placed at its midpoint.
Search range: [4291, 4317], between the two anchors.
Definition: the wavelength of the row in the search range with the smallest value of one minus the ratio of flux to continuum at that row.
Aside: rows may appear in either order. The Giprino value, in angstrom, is 4294.0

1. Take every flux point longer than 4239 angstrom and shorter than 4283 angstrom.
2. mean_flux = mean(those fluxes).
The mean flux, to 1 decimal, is 10.8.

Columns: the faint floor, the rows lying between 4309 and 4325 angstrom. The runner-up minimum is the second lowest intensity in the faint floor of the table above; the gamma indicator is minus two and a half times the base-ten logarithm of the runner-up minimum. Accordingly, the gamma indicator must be -2.42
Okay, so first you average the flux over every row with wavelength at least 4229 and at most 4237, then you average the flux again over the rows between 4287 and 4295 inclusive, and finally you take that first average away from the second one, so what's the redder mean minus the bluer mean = -1.1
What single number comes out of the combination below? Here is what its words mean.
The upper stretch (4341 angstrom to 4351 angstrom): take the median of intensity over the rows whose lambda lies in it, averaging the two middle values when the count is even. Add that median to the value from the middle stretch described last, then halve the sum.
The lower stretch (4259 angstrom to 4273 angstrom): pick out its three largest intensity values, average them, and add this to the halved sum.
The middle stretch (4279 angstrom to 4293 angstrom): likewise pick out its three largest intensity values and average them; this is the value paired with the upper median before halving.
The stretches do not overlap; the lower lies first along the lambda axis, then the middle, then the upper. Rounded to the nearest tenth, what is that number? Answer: 24.3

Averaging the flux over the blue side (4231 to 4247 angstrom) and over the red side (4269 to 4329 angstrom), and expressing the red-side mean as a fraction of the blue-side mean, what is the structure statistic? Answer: 0.90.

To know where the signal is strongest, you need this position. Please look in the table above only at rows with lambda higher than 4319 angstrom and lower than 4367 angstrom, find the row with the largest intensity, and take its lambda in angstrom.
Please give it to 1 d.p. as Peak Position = 4340.0 angstrom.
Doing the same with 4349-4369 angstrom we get 4364.0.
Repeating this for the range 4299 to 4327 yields 4322.0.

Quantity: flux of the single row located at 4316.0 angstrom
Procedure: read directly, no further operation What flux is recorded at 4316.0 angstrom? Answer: 11.51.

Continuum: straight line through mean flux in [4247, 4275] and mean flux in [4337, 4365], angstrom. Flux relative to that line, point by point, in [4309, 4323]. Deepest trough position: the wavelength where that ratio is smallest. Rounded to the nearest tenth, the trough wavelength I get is 4310.0 angstrom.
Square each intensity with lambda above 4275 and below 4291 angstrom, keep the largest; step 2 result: 156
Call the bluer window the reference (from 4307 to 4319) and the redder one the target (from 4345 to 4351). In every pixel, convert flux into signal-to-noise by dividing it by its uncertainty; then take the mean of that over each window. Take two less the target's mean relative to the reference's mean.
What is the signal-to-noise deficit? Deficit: 0.98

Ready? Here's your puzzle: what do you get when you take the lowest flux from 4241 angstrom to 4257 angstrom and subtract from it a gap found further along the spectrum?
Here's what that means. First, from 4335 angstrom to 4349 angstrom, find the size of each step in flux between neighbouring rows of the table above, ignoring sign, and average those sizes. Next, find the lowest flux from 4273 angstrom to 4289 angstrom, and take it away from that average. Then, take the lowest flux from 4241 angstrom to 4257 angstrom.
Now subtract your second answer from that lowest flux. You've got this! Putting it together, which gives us 15.0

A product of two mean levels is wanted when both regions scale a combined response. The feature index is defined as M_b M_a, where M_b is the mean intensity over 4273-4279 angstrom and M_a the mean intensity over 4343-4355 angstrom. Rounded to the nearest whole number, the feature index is 108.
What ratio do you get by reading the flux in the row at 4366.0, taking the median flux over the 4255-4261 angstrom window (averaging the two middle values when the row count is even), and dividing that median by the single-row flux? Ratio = 0.82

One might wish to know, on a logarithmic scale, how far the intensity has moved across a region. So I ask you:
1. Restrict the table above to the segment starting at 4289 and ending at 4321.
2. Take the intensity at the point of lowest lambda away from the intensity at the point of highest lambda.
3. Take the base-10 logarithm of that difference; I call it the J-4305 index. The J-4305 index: -0.99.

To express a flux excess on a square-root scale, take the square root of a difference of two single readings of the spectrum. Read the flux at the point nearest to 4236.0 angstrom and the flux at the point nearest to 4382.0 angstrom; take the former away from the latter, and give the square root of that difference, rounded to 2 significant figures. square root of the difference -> 1.1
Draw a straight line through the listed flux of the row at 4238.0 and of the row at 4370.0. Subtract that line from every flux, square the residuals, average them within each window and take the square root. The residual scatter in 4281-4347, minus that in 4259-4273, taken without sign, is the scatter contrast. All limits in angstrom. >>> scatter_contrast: 0.2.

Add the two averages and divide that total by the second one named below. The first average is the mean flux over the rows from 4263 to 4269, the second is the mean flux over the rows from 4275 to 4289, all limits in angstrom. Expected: 2.12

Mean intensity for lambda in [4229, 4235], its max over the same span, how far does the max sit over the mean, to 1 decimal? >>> 1.0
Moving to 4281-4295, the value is 2.0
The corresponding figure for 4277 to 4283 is 0.3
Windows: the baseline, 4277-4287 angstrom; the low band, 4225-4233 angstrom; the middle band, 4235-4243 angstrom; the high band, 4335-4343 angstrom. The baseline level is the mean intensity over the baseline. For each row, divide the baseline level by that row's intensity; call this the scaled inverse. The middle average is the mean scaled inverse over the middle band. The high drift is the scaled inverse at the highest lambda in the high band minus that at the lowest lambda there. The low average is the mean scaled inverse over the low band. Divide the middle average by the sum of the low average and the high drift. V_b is 0.88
